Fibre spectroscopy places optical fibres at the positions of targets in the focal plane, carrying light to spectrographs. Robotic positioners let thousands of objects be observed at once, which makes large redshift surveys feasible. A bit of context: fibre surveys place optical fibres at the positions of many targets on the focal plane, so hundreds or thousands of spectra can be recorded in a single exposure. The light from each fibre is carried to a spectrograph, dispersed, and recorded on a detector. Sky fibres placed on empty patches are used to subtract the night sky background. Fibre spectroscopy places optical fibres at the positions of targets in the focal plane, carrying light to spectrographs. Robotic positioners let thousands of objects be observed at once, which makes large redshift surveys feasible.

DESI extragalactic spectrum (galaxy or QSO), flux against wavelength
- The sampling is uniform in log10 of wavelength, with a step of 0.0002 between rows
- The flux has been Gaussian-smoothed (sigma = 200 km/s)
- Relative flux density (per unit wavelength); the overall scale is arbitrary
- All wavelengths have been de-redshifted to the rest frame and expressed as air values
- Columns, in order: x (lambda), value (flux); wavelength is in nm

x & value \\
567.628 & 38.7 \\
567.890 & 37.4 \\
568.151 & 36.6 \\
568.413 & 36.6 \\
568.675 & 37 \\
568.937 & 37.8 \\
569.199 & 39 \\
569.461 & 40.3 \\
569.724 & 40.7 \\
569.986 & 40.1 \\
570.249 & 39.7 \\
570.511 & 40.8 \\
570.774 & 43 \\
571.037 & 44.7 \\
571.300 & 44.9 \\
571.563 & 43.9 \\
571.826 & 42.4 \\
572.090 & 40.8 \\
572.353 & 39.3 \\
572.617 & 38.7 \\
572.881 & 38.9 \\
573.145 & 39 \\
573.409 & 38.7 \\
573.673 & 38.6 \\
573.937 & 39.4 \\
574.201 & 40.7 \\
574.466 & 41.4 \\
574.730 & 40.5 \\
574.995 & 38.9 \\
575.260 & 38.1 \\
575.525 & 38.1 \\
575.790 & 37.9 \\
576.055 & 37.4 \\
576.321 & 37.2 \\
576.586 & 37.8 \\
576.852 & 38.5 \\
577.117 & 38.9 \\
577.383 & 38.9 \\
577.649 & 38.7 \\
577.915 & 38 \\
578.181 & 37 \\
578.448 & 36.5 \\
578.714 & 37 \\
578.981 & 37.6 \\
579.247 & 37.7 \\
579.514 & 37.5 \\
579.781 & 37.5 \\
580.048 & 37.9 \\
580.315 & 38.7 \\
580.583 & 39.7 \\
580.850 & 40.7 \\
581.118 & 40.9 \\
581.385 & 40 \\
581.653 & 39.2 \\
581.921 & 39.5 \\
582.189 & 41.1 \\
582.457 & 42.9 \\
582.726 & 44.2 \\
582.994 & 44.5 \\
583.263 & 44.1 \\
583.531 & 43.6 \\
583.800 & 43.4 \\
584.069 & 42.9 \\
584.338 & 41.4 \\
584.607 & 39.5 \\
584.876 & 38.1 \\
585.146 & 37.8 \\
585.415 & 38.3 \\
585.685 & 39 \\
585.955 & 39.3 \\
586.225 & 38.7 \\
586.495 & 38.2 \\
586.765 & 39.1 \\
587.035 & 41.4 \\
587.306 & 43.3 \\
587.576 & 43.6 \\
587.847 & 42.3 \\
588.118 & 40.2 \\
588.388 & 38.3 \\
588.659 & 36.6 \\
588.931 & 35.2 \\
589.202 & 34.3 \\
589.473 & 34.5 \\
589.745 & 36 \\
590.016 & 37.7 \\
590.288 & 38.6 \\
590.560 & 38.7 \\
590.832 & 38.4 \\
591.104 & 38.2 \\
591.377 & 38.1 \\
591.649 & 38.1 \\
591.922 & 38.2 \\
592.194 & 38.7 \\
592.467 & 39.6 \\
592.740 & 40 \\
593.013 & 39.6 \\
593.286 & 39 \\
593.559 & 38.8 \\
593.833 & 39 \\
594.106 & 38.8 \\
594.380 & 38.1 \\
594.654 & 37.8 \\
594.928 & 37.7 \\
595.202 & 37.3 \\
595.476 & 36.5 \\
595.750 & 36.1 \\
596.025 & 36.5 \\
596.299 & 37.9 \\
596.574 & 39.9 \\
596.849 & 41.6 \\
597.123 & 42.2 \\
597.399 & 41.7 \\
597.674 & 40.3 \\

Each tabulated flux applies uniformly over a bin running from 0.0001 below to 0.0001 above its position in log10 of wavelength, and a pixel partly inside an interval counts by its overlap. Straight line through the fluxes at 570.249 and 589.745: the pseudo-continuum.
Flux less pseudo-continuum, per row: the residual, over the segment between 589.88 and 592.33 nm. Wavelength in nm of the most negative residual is 590.016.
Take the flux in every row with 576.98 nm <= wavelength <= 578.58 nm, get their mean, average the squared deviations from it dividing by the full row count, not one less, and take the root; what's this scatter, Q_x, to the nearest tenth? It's 0.9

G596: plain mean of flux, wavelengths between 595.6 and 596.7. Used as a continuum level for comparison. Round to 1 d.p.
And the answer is 37.6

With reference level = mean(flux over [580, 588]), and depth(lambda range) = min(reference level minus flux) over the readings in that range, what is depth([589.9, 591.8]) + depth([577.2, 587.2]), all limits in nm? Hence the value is -1.6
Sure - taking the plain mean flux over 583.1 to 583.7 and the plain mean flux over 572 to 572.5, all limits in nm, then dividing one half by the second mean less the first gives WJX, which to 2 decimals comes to -0.13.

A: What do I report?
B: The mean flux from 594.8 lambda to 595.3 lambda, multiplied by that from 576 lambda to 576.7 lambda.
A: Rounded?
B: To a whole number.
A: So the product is 1405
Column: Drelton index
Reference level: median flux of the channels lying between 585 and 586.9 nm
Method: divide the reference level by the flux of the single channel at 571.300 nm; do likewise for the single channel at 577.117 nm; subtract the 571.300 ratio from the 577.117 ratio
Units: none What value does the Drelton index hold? 0.13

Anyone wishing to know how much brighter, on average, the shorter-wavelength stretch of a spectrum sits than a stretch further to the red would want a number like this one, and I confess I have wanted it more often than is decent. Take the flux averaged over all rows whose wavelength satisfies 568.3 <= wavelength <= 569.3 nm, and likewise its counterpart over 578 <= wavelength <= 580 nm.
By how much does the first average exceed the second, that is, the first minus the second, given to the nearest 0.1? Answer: 0.3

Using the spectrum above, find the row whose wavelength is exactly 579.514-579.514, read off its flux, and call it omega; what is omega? 37.5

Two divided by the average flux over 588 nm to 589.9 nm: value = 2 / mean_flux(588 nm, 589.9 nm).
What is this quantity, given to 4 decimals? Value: 0.0549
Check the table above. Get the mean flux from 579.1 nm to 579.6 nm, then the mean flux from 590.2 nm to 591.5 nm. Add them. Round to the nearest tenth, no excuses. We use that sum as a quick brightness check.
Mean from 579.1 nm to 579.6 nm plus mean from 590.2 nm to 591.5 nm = 76.0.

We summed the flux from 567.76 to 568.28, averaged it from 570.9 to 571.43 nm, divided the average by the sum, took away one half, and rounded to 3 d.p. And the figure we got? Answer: 0.105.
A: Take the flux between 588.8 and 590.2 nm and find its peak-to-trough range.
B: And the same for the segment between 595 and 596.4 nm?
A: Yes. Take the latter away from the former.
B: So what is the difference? 1.6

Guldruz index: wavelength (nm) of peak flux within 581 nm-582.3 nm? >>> 582.189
